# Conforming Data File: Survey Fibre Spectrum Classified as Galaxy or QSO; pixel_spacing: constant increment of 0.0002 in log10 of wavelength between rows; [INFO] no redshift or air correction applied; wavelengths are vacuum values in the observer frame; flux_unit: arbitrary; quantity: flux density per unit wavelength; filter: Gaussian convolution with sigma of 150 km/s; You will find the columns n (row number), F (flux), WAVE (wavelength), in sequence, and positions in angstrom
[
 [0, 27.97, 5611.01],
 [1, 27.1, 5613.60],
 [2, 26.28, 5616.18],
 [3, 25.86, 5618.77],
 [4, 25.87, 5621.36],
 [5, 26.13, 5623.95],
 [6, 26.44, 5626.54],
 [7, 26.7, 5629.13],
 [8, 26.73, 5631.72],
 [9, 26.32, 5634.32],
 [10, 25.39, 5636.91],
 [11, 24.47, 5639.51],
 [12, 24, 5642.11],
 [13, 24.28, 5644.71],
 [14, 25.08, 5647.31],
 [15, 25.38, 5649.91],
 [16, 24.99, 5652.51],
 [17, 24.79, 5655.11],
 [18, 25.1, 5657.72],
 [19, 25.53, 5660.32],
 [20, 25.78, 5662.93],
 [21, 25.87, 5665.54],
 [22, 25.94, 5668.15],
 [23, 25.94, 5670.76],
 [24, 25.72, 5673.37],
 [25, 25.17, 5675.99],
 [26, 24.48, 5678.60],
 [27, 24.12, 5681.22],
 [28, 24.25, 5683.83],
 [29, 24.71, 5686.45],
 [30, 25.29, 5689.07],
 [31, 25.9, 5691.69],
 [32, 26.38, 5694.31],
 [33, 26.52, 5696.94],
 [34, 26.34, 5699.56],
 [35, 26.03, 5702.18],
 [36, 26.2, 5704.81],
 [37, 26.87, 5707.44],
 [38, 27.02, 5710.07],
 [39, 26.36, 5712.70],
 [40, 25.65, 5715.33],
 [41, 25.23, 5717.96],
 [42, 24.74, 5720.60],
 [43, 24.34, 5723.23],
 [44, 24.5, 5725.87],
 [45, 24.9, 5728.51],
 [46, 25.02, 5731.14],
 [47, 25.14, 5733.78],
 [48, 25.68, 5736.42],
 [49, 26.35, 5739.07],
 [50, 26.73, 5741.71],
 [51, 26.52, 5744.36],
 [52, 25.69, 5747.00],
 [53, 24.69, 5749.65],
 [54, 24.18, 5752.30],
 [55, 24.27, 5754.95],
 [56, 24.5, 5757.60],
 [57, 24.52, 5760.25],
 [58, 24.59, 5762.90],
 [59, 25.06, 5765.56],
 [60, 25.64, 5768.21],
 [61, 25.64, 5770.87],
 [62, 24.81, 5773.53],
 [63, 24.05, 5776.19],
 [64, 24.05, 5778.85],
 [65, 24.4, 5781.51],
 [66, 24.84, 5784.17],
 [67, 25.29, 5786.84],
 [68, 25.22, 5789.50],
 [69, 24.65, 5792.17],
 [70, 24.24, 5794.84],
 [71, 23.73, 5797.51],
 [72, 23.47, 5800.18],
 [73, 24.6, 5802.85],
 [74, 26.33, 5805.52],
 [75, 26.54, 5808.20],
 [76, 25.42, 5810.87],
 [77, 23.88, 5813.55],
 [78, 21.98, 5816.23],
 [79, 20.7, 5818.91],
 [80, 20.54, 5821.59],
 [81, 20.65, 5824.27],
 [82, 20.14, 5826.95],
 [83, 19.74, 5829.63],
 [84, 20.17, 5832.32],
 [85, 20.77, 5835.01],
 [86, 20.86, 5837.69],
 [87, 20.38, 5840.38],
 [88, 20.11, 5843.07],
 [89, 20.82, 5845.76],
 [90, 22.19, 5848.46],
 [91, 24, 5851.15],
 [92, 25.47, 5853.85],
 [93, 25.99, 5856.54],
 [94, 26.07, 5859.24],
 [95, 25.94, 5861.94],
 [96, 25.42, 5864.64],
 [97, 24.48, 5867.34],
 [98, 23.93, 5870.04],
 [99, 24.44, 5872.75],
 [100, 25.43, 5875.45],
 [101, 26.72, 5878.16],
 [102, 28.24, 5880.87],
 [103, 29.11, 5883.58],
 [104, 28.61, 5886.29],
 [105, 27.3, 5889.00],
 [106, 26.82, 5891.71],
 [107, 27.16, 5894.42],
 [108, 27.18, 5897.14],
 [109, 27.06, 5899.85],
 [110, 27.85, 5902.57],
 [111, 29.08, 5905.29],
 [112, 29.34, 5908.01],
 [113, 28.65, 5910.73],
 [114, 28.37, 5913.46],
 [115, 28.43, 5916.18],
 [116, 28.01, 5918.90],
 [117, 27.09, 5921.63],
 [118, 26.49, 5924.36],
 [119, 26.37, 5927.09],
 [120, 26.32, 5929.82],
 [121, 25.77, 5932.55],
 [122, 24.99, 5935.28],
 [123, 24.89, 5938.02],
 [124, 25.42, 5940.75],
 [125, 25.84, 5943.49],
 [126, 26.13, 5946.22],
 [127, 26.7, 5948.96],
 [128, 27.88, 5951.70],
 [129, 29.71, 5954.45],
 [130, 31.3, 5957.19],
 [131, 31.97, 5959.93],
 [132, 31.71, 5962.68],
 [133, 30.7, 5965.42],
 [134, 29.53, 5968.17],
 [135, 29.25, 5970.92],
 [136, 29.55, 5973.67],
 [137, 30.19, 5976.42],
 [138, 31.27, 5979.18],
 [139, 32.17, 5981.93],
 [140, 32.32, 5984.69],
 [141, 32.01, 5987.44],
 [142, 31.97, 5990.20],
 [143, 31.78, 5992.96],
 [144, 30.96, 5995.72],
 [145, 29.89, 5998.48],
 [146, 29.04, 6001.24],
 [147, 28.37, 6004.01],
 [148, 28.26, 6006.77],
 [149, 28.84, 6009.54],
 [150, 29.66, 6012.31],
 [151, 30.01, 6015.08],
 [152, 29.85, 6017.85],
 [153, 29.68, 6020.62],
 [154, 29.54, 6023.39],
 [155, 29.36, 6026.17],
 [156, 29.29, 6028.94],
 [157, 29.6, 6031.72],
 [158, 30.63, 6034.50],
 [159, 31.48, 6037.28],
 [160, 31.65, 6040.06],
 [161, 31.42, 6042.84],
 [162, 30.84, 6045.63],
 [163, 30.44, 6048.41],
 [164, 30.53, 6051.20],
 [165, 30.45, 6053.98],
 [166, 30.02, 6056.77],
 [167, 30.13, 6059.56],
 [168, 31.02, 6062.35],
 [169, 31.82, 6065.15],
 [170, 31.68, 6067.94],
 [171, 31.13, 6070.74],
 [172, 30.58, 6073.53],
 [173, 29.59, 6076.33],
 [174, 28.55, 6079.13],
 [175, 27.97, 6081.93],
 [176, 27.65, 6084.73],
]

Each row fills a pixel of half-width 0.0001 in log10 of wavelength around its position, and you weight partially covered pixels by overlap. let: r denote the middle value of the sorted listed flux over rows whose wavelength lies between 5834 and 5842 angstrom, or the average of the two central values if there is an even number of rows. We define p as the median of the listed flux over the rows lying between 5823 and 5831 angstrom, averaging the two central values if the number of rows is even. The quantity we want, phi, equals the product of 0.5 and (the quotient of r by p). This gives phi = 0.52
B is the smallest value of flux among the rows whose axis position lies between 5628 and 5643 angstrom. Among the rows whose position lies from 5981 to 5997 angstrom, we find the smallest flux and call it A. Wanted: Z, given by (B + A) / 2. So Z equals 27.5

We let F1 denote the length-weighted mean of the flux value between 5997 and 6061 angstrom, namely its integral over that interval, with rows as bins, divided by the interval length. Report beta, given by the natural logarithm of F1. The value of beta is 3.400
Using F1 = 30.0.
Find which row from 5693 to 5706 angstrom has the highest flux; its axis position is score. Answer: 5696.94 angstrom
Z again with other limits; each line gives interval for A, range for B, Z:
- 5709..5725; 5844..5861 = 22.6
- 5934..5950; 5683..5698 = 24.6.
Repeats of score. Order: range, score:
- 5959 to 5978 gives 5959.93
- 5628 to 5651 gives 5631.72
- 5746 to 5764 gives 5747.00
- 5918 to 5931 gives 5918.90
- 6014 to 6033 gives 6015.08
